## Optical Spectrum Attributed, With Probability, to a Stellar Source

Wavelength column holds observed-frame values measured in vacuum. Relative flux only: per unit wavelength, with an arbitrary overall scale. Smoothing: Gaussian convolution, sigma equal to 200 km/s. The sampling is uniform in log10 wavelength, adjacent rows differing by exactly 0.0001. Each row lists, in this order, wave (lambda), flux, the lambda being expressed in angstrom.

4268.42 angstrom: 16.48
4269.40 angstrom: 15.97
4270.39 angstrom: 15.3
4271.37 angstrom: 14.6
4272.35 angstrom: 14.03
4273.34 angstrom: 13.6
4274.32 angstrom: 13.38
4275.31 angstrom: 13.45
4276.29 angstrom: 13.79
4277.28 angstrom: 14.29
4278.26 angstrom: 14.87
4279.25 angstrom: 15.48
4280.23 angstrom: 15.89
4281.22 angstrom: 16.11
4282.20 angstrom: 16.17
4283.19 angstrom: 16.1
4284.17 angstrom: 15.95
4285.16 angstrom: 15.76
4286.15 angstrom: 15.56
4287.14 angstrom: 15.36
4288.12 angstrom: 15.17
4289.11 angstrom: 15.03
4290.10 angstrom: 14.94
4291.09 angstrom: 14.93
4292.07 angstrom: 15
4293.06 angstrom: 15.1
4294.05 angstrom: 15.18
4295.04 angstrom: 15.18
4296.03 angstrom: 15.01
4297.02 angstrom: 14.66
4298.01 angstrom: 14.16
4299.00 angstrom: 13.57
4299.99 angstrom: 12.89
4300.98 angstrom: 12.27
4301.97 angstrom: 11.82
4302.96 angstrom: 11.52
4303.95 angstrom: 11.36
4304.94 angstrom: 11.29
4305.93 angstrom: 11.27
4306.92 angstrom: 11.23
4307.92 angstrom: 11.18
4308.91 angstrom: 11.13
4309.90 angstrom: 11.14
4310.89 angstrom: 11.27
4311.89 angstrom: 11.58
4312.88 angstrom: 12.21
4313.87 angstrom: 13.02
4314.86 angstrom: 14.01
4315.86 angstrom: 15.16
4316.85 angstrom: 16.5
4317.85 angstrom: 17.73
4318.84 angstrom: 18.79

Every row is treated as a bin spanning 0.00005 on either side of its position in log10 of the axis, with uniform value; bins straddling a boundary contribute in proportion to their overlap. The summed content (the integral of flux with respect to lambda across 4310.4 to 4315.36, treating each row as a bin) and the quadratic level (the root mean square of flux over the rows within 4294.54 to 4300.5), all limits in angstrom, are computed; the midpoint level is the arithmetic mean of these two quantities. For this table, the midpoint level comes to 38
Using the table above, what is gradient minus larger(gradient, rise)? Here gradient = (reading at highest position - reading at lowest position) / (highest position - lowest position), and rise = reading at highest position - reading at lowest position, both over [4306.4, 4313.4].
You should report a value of -0.8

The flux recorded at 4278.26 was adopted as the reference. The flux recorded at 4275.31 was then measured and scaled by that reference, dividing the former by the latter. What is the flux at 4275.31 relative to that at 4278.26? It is 0.90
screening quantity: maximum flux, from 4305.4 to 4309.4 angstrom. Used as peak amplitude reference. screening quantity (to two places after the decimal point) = 11.27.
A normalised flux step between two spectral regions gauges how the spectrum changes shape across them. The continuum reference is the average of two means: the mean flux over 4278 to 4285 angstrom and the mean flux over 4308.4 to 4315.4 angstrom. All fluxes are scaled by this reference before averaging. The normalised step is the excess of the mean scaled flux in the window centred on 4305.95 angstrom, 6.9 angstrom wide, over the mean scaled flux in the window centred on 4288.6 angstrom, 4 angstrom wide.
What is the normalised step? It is -0.28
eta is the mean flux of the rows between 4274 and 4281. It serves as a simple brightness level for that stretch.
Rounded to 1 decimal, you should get 14.5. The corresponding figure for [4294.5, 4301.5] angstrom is 14.0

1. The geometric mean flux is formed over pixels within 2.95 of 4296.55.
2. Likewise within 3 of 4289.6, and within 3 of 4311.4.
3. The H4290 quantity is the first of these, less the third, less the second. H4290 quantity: -12.2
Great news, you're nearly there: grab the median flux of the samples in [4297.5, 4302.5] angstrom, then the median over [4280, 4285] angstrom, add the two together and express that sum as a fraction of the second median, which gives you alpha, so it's 1.80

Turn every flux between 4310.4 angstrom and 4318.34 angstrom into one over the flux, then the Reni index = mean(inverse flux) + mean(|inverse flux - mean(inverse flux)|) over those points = 0.083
